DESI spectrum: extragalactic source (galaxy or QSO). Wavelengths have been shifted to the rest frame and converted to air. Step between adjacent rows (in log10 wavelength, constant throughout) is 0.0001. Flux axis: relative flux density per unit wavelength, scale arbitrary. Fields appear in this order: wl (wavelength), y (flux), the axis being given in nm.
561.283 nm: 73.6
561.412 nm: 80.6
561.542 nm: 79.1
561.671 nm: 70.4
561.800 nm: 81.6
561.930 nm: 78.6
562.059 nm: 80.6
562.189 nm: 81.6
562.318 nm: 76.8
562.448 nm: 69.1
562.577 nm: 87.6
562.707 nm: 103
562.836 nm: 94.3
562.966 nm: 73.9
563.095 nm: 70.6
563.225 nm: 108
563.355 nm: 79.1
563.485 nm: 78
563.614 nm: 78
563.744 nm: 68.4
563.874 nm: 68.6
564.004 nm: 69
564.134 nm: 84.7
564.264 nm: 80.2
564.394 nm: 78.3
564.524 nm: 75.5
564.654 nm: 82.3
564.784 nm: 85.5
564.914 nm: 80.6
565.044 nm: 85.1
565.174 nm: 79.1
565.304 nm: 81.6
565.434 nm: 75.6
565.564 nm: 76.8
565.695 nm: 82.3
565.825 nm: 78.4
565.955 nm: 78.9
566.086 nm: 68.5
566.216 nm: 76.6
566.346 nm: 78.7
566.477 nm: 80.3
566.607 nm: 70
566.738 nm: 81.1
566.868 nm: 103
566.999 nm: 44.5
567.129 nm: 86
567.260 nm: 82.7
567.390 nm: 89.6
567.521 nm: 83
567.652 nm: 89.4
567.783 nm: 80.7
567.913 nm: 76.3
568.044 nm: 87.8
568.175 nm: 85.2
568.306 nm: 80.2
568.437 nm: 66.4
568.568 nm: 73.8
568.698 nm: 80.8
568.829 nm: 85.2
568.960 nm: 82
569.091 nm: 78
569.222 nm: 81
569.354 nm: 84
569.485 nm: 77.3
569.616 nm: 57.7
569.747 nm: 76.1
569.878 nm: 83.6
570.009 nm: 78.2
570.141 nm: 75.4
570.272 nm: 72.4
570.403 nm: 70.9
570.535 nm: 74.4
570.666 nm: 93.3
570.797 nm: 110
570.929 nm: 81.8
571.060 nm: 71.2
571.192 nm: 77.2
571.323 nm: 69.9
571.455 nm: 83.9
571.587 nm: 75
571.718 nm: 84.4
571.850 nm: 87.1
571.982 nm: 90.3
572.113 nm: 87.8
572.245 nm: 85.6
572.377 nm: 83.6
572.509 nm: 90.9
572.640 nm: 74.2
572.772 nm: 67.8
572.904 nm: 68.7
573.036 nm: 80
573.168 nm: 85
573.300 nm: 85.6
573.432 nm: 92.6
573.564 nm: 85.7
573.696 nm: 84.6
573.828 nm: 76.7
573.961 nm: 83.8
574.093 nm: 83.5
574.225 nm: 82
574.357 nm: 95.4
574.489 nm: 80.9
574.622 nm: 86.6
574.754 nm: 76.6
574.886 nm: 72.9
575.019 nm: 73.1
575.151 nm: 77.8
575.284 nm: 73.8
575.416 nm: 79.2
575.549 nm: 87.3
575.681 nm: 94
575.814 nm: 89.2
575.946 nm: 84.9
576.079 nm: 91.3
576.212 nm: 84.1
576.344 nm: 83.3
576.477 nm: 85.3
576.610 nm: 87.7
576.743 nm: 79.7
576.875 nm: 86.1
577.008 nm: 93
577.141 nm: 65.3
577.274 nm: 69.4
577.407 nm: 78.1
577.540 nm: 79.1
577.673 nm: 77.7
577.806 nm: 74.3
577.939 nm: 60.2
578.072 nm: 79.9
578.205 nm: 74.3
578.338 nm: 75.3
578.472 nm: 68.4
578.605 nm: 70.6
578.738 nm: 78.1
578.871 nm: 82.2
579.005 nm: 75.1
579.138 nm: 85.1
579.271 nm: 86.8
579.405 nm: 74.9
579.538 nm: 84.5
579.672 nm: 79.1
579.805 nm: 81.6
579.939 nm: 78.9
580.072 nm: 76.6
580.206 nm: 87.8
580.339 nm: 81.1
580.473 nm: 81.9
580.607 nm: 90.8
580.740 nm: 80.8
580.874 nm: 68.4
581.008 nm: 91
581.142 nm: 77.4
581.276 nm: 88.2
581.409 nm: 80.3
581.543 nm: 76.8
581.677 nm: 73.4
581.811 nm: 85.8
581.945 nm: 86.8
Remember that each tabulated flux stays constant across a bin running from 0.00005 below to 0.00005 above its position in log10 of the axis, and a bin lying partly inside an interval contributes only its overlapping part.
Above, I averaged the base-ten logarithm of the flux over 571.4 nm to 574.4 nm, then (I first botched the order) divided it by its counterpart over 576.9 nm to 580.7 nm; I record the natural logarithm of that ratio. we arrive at 0.014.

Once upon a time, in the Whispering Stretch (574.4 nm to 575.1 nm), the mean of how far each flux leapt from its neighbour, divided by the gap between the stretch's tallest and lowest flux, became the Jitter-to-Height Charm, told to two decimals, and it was 0.36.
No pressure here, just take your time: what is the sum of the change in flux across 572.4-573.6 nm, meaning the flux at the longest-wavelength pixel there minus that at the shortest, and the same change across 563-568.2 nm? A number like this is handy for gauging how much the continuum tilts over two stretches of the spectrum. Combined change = 9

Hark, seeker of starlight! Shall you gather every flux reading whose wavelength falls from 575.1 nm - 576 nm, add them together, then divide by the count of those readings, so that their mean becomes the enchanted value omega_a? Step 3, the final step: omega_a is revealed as 84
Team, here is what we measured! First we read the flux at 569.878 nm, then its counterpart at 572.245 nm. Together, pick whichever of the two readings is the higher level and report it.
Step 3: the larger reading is 86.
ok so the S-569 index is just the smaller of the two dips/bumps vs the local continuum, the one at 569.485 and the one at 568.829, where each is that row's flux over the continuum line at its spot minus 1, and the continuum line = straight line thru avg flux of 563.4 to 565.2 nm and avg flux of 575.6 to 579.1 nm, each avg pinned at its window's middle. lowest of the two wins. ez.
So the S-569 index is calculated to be -0.017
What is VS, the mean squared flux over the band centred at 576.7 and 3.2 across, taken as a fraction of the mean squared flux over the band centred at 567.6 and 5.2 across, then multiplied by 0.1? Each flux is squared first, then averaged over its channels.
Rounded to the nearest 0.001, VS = 0.104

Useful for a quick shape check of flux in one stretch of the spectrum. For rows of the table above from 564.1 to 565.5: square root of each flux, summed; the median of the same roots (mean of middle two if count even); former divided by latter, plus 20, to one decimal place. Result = 31.0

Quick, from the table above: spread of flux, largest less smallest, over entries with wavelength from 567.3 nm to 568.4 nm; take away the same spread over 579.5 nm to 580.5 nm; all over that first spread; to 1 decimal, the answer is 0.2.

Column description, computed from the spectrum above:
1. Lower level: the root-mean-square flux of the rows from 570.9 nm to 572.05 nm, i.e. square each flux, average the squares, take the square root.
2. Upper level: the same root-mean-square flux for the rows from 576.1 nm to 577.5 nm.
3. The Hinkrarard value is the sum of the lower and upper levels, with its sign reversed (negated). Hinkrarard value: -162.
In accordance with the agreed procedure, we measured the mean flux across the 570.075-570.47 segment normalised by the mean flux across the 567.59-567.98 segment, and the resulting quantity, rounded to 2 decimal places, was 0.89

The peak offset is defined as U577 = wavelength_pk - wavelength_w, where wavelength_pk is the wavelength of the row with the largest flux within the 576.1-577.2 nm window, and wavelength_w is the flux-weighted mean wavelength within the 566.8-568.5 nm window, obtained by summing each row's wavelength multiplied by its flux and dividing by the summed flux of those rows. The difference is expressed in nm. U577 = 9.36 nm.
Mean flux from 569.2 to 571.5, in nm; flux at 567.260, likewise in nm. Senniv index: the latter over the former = 1.05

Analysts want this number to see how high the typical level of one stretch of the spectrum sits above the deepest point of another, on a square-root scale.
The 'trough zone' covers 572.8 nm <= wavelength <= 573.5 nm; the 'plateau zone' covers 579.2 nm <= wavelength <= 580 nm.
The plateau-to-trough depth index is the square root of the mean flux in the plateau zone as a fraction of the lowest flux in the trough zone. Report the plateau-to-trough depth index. 1.09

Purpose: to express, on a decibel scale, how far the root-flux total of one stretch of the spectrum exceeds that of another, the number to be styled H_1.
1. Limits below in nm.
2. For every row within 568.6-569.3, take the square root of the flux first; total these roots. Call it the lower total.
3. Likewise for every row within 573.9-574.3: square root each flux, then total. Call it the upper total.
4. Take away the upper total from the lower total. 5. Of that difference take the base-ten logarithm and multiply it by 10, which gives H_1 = 12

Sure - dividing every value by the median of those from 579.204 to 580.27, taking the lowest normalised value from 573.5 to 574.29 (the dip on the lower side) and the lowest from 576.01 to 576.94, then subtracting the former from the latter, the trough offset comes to 0.04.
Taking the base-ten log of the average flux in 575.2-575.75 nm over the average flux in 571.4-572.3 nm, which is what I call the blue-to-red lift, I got -0.01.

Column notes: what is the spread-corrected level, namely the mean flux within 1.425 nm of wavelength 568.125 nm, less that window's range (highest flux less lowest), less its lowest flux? -22.2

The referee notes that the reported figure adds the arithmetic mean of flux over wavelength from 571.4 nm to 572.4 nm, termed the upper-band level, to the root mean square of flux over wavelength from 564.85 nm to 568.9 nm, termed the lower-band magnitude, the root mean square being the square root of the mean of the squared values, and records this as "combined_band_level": 165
